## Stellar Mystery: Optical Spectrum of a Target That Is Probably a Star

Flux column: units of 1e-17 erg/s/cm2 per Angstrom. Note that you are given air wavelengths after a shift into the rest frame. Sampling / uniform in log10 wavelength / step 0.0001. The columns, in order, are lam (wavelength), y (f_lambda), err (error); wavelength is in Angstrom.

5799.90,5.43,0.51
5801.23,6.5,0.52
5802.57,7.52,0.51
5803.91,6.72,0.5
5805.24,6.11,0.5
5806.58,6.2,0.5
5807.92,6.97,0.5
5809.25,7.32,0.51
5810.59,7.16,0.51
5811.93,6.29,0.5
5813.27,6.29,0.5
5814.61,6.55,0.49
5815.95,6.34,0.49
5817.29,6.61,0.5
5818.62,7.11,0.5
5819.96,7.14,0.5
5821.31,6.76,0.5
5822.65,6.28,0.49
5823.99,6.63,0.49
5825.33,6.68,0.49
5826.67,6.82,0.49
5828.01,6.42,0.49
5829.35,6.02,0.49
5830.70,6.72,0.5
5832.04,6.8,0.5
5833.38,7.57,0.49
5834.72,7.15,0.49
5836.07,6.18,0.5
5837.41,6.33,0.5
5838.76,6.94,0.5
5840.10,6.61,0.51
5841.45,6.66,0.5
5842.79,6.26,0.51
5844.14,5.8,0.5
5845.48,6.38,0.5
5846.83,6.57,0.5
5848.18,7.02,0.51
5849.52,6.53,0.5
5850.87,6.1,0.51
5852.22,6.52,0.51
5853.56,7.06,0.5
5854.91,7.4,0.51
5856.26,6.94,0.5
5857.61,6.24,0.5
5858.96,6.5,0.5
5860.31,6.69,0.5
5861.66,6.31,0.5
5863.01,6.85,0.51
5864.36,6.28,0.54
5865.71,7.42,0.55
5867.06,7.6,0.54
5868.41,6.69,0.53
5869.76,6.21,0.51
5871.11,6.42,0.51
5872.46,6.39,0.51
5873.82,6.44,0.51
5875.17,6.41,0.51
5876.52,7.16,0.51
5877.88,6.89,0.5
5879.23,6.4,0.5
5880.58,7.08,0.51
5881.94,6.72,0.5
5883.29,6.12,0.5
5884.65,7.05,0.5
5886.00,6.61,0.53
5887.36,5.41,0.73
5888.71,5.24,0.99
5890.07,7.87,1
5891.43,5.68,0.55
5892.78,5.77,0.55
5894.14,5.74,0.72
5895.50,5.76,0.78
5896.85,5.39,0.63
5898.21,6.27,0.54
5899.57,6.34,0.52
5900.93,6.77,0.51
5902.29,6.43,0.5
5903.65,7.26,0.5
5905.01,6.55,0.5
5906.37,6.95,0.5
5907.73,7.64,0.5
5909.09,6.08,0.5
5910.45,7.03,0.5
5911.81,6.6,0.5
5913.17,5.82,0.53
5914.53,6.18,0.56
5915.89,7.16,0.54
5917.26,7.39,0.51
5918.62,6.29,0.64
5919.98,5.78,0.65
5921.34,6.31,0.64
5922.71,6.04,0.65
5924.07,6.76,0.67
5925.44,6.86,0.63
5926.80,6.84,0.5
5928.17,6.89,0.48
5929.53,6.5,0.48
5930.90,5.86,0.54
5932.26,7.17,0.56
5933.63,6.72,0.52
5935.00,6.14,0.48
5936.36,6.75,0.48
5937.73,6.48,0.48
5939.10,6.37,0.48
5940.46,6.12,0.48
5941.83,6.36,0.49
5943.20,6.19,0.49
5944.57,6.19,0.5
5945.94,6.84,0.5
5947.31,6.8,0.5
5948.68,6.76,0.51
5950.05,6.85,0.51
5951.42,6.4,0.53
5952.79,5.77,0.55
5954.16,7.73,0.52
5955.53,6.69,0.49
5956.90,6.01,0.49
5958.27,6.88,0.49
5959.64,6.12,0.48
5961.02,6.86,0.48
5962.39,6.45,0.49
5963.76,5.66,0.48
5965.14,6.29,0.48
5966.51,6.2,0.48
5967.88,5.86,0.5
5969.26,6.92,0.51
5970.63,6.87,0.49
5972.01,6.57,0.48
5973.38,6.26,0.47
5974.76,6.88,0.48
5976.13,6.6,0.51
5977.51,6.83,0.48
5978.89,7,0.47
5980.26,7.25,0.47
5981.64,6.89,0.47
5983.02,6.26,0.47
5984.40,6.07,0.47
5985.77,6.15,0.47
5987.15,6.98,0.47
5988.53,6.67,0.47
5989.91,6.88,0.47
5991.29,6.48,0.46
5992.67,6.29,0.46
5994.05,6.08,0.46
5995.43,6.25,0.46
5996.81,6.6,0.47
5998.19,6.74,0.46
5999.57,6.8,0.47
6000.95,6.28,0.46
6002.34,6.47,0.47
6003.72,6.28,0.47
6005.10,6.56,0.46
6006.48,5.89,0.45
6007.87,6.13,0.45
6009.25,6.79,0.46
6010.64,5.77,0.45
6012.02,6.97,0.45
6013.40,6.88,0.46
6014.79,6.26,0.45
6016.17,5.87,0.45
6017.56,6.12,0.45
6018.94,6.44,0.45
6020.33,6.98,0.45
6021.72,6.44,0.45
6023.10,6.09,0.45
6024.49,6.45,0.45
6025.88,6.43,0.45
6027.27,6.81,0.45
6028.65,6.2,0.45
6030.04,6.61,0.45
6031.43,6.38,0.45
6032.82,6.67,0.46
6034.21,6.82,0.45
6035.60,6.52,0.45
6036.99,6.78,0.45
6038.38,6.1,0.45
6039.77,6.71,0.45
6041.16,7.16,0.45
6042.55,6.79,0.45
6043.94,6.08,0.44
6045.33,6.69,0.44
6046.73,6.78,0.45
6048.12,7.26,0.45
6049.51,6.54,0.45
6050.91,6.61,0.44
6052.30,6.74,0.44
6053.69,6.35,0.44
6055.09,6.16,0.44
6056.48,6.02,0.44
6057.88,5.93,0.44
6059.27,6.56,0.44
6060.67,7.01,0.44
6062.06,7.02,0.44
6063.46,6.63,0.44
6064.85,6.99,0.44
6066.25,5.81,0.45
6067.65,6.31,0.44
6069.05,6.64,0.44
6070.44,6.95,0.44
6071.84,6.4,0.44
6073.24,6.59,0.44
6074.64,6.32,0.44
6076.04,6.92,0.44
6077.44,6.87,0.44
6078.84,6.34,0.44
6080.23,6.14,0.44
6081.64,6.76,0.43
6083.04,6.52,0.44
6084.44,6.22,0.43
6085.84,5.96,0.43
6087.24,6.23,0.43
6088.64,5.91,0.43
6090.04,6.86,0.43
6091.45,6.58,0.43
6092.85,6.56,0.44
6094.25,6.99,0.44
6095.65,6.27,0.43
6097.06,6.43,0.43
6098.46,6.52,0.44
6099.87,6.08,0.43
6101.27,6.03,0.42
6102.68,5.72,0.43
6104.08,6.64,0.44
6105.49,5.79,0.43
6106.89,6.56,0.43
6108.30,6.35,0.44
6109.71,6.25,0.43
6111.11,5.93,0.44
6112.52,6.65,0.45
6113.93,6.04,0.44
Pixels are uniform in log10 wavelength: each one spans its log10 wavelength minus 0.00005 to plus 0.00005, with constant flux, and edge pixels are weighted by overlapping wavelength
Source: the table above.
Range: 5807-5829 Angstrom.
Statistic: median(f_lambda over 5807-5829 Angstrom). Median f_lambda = 6.7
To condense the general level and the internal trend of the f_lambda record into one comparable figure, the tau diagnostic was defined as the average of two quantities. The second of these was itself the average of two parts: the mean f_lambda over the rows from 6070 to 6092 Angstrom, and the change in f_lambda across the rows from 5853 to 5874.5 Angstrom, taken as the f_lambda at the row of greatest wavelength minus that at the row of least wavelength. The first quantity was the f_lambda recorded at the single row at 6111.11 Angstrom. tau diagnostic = 4.4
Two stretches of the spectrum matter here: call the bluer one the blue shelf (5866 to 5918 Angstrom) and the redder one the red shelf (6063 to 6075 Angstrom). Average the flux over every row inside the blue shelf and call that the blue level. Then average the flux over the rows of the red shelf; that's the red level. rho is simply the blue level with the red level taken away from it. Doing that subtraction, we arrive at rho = 0.0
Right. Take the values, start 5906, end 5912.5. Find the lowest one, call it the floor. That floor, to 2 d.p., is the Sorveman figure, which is 6.08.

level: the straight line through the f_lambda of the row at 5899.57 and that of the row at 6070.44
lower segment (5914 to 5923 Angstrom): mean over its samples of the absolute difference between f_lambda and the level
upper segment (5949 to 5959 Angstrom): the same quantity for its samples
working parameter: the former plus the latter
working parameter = 0.95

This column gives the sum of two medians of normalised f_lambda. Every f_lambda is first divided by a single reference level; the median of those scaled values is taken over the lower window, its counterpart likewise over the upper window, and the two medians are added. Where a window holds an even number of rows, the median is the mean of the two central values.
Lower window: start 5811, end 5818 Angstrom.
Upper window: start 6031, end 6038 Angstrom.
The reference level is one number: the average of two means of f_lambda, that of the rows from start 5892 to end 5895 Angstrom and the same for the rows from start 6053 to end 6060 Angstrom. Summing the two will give 2.18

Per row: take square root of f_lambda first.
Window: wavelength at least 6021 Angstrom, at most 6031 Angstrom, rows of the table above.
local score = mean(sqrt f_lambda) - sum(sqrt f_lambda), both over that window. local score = -15.2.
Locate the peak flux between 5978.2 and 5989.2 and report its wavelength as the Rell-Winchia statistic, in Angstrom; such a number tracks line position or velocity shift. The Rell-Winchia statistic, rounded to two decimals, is 5980.26 Angstrom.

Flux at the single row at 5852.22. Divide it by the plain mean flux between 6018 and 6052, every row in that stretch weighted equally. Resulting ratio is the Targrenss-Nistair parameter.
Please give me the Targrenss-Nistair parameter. 0.99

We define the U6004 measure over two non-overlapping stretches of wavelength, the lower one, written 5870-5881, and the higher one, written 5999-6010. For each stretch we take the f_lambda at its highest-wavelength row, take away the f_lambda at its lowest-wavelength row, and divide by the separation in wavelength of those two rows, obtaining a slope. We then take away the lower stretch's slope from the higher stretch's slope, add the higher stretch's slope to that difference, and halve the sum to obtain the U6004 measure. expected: -0.04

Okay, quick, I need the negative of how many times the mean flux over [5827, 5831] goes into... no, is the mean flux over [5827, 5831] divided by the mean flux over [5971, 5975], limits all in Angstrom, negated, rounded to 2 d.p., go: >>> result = -0.97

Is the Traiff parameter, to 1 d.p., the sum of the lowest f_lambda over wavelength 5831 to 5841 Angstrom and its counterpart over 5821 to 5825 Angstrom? 12.5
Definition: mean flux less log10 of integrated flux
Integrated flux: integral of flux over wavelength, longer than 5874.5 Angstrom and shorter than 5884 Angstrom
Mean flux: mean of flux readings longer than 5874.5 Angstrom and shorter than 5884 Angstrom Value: 4.88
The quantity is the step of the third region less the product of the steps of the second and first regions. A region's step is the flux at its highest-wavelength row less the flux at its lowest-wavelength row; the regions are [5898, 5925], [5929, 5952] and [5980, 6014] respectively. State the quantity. -0.32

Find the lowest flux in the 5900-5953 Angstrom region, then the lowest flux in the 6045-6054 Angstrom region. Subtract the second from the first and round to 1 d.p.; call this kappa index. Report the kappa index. -0.6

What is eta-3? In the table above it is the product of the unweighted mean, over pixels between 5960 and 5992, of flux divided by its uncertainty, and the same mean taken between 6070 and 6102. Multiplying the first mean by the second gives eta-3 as 203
